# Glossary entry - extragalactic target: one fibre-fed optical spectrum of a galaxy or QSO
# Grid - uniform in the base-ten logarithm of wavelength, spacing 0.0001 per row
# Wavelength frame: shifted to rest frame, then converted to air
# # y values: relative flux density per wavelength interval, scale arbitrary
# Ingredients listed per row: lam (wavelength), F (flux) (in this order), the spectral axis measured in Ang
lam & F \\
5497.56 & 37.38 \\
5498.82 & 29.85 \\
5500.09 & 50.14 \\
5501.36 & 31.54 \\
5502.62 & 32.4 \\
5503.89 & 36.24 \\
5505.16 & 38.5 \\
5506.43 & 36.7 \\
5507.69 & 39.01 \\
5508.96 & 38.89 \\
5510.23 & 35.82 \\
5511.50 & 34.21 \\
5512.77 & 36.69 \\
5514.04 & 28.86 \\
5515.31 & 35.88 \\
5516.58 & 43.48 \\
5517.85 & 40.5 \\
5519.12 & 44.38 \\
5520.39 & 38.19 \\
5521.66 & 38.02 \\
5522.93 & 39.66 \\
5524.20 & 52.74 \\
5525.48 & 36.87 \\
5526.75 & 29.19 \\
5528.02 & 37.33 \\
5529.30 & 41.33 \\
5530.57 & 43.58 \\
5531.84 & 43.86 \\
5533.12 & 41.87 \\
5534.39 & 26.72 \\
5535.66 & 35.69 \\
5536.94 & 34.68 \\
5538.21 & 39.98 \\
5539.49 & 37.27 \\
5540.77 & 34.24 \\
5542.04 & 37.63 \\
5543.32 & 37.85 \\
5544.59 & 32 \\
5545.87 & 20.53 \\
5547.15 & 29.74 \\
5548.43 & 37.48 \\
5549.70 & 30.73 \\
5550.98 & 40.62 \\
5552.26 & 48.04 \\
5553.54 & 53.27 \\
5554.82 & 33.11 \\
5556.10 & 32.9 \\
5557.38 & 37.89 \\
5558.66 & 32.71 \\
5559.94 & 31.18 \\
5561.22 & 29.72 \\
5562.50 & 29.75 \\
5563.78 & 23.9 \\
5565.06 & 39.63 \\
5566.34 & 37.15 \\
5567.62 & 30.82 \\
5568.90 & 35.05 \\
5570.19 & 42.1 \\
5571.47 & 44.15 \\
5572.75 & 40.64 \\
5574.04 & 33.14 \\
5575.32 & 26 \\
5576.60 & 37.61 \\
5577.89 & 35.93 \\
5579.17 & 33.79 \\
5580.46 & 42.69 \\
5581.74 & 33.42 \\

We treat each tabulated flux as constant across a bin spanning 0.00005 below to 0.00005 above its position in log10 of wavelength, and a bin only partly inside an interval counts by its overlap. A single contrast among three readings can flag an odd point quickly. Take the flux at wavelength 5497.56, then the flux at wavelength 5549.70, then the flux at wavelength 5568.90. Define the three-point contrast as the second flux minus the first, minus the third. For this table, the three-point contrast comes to -42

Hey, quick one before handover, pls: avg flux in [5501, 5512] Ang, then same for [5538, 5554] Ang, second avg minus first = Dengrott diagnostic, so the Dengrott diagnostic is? 1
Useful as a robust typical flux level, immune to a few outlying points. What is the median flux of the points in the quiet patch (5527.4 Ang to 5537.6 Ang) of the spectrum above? 39.3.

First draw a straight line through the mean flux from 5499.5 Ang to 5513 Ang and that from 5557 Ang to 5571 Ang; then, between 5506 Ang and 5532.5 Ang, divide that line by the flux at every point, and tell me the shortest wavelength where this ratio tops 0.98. 5506.43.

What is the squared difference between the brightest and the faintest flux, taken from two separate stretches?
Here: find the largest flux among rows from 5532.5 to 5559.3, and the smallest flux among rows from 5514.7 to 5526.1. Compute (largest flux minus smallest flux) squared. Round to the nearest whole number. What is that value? 302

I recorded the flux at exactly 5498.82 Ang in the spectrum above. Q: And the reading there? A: 29.85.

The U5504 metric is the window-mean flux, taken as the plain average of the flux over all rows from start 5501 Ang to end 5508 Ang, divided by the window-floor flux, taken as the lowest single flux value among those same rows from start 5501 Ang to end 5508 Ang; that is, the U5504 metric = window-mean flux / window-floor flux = 1.13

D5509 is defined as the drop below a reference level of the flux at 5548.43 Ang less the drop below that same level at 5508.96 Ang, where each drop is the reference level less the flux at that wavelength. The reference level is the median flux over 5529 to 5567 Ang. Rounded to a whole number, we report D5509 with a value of 1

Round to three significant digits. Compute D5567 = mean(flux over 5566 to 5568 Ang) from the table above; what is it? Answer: 34.0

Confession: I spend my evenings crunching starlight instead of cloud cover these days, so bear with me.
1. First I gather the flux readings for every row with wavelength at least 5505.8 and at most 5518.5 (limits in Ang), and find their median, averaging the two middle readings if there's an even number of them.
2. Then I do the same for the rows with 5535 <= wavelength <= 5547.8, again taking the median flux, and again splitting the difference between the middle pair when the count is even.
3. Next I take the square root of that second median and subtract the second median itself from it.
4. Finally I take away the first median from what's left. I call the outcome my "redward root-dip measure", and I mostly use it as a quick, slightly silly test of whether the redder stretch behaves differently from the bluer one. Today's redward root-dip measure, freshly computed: -65.9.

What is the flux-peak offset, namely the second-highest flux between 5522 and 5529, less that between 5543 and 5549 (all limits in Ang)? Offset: 2.2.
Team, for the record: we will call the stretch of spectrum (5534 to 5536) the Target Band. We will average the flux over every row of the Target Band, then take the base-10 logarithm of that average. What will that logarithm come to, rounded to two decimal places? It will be 1.49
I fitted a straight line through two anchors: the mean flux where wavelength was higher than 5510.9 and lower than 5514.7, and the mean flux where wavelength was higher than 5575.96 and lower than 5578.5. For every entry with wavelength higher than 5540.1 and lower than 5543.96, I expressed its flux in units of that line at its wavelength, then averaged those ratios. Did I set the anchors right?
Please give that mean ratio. 1.05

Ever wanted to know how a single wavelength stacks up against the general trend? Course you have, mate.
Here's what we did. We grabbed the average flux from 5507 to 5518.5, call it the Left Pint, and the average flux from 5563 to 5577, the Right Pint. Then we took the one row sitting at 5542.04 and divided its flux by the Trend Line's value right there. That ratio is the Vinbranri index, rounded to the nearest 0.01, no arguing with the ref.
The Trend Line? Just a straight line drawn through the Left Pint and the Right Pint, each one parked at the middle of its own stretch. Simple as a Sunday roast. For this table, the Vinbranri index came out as 1.04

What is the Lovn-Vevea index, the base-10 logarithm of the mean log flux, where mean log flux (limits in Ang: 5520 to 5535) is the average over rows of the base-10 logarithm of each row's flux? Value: 0.200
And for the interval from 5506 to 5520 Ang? 0.197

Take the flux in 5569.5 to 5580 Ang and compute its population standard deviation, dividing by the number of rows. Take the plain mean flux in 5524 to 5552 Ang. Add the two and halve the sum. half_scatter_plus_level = 20.9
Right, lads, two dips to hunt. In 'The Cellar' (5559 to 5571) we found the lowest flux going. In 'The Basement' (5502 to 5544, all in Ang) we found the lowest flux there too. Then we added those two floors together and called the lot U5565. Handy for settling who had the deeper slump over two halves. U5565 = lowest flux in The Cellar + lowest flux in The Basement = 50.6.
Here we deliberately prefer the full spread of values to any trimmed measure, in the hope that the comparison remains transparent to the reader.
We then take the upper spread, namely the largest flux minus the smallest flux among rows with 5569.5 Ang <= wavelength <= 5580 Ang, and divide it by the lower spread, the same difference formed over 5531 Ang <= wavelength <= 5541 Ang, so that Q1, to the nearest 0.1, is 1.1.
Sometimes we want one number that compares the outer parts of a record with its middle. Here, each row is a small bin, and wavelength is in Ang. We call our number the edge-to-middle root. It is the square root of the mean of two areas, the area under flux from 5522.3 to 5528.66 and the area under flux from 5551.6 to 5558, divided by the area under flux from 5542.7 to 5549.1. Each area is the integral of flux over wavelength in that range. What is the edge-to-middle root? 1.13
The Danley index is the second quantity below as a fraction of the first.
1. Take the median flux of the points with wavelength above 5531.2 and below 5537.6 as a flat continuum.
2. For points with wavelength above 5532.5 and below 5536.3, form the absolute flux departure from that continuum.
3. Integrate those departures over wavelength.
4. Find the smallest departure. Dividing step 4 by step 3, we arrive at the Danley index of 0.000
